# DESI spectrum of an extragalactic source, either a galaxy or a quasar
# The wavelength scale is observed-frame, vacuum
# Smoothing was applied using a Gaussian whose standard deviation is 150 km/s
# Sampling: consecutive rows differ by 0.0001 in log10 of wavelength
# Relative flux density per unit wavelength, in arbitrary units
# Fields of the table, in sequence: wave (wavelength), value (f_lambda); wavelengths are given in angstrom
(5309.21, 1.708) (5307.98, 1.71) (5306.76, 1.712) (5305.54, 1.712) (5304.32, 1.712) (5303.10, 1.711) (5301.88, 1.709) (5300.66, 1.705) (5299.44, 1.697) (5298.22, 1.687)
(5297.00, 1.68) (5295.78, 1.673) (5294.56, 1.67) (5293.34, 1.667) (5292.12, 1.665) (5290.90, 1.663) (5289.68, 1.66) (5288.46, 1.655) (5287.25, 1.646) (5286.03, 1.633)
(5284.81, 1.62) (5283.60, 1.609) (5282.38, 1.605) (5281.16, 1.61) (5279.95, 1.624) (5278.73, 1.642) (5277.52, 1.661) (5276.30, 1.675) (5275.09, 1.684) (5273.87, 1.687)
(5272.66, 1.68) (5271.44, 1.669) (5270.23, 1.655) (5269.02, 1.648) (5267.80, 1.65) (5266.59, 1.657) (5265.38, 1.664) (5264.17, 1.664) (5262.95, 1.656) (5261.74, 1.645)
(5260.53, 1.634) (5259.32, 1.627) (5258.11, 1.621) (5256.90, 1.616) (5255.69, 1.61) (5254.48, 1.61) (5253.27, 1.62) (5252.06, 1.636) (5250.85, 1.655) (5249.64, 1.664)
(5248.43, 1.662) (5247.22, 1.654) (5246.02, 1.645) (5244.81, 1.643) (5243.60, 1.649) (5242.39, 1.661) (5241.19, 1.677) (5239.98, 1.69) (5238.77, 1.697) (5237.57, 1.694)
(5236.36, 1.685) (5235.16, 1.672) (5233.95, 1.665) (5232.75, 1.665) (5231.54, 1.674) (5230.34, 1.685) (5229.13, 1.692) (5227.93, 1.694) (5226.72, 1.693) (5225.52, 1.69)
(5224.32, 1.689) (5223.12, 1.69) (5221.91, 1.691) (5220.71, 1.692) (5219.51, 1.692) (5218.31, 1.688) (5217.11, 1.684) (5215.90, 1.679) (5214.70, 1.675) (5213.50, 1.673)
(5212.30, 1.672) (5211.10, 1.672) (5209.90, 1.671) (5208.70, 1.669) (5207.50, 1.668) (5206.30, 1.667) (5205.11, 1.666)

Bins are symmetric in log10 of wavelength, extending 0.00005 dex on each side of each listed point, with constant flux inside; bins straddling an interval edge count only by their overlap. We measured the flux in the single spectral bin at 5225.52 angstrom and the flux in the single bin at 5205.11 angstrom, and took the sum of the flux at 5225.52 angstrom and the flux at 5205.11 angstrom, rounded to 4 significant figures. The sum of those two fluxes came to 3.356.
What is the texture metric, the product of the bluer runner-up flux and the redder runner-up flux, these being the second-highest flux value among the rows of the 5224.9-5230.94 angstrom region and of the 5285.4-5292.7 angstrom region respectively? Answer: 2.82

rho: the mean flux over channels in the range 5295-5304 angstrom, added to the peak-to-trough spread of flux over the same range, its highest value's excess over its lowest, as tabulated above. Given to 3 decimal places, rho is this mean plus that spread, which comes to 1.733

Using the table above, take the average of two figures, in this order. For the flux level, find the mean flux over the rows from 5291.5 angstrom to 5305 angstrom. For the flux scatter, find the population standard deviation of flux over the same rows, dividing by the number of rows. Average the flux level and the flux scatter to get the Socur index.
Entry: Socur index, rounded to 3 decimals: 0.853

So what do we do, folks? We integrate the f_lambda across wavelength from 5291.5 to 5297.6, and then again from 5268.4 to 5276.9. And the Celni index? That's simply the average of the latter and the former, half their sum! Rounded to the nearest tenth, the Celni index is 12.2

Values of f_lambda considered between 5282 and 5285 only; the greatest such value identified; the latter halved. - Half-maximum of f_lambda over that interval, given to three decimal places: 0.810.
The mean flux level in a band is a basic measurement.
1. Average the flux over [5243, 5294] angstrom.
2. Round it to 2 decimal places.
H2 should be 1.65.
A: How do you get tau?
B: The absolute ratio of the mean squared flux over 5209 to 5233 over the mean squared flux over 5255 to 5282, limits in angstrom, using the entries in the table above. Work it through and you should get 1.04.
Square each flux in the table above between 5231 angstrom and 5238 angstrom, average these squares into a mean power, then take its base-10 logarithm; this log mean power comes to 0.448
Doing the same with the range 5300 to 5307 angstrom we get 0.466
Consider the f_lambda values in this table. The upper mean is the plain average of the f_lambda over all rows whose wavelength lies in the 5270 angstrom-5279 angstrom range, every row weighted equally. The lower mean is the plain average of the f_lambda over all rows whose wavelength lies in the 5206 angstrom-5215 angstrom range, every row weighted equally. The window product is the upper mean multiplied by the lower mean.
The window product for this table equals 2.79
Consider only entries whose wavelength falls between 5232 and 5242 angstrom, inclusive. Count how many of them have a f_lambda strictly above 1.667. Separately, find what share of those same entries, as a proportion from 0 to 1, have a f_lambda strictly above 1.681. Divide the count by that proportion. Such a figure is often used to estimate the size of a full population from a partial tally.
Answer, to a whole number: 12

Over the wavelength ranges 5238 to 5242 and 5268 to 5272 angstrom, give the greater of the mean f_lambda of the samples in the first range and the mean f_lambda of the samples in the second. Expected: 1.69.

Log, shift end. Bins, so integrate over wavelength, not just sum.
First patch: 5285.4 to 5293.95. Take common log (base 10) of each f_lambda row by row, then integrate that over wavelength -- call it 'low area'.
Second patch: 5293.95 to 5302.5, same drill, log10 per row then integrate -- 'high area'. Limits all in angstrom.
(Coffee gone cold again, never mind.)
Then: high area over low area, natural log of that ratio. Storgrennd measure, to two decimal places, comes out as 0.04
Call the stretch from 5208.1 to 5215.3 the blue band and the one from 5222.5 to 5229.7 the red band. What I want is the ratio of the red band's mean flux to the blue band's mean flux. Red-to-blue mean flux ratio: 1.01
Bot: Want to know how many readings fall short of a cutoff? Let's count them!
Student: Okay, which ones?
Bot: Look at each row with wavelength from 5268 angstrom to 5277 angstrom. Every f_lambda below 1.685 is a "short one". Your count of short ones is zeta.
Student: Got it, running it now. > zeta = 6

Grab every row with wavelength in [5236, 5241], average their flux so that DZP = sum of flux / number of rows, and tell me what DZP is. 1.69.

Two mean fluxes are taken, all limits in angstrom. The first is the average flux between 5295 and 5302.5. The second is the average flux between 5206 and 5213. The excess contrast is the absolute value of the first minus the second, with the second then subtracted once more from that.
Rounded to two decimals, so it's -1.65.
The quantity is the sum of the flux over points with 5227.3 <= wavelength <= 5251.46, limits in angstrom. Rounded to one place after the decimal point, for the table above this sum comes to 33.4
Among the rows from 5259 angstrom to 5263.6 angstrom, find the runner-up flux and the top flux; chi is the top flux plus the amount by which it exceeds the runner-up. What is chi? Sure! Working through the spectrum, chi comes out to 1.67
